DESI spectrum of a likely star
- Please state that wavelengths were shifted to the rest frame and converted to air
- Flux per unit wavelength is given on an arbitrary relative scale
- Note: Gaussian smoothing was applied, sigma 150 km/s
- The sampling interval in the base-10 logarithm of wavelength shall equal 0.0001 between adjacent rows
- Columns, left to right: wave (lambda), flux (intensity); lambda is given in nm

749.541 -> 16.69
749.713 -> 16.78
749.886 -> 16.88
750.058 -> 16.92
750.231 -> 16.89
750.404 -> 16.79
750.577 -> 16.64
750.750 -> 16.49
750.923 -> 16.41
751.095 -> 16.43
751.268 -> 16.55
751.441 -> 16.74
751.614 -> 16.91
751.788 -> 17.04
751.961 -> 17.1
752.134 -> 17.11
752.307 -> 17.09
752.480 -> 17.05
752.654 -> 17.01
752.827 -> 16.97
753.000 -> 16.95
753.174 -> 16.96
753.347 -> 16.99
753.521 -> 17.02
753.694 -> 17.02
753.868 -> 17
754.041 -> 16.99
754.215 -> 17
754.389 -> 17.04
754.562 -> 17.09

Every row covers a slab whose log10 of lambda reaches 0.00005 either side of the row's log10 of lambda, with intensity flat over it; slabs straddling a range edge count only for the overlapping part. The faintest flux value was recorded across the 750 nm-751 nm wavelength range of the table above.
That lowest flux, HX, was 16.41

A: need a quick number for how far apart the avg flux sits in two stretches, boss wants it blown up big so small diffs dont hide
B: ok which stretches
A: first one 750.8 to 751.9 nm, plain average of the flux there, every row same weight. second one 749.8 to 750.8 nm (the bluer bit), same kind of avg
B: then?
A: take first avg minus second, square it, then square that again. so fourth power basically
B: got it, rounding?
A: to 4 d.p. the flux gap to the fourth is 0.0001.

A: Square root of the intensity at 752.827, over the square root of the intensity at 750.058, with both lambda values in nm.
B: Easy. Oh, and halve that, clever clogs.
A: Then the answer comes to 0.501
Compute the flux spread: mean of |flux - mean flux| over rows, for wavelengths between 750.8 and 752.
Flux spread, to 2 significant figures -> 0.24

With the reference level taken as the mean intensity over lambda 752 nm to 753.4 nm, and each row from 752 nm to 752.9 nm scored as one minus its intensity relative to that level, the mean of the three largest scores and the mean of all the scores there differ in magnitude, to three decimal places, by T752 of 0.002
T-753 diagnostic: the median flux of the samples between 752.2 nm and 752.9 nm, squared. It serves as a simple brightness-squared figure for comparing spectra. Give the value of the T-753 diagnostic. 290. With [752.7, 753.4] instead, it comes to 288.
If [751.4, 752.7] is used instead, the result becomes 291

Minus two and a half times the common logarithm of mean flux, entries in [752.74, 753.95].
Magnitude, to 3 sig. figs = -3.08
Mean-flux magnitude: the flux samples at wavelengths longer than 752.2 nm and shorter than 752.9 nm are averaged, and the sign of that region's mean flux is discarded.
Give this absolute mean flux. 17.0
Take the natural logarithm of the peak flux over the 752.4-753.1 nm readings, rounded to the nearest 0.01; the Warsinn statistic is 2.84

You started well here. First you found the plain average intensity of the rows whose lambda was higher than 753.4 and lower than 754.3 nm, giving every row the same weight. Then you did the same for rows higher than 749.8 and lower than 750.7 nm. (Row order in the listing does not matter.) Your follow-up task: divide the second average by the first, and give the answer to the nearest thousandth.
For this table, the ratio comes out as 0.989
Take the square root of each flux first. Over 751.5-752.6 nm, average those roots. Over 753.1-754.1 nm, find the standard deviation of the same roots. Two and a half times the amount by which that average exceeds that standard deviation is 10.3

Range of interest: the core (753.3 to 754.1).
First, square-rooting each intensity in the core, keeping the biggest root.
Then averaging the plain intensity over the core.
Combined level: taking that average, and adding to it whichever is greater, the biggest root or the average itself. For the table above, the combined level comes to 34.0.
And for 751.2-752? 33.7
